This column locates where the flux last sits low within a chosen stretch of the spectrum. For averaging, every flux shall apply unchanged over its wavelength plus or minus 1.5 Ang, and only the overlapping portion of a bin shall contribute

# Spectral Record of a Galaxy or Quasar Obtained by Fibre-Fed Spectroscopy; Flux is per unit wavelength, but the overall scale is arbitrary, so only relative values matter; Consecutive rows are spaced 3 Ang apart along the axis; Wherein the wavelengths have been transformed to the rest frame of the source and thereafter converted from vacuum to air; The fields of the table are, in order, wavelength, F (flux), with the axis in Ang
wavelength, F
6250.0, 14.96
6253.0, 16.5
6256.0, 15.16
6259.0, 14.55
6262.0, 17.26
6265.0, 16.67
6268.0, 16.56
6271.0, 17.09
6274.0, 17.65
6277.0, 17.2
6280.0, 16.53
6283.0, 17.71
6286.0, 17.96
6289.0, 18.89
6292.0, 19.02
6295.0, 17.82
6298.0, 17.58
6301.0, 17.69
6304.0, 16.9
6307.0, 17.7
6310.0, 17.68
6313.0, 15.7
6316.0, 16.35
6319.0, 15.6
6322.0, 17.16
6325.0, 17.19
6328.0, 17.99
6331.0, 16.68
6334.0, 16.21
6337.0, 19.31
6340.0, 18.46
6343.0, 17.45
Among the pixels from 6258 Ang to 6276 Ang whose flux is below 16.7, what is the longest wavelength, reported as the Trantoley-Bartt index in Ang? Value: 6268.0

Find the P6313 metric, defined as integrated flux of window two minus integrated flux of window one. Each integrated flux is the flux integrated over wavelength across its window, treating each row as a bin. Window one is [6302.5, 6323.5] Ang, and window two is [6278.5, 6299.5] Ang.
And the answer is 25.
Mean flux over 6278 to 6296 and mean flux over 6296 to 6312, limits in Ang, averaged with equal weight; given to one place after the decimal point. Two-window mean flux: 17.7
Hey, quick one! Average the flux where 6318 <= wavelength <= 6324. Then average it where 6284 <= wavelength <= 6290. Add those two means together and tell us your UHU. 34.8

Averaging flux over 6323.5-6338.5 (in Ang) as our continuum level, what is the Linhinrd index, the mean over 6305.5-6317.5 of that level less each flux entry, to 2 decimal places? 0.62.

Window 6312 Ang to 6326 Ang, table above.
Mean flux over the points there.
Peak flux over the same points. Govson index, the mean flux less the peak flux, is -0.79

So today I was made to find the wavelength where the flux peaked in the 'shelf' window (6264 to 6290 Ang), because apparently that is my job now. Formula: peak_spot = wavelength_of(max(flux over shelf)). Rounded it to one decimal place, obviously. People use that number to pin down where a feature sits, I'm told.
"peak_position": 6289.0 Ang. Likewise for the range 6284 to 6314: 6292.0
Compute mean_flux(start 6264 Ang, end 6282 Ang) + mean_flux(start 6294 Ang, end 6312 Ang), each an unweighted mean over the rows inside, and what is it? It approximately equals 34.5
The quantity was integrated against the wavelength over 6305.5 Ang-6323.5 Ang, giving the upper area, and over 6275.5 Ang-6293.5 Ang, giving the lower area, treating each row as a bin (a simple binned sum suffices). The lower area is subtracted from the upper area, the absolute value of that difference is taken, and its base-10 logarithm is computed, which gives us 1.33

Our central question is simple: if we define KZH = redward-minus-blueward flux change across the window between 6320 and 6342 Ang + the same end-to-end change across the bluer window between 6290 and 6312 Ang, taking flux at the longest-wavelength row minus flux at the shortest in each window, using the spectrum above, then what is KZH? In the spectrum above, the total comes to 0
